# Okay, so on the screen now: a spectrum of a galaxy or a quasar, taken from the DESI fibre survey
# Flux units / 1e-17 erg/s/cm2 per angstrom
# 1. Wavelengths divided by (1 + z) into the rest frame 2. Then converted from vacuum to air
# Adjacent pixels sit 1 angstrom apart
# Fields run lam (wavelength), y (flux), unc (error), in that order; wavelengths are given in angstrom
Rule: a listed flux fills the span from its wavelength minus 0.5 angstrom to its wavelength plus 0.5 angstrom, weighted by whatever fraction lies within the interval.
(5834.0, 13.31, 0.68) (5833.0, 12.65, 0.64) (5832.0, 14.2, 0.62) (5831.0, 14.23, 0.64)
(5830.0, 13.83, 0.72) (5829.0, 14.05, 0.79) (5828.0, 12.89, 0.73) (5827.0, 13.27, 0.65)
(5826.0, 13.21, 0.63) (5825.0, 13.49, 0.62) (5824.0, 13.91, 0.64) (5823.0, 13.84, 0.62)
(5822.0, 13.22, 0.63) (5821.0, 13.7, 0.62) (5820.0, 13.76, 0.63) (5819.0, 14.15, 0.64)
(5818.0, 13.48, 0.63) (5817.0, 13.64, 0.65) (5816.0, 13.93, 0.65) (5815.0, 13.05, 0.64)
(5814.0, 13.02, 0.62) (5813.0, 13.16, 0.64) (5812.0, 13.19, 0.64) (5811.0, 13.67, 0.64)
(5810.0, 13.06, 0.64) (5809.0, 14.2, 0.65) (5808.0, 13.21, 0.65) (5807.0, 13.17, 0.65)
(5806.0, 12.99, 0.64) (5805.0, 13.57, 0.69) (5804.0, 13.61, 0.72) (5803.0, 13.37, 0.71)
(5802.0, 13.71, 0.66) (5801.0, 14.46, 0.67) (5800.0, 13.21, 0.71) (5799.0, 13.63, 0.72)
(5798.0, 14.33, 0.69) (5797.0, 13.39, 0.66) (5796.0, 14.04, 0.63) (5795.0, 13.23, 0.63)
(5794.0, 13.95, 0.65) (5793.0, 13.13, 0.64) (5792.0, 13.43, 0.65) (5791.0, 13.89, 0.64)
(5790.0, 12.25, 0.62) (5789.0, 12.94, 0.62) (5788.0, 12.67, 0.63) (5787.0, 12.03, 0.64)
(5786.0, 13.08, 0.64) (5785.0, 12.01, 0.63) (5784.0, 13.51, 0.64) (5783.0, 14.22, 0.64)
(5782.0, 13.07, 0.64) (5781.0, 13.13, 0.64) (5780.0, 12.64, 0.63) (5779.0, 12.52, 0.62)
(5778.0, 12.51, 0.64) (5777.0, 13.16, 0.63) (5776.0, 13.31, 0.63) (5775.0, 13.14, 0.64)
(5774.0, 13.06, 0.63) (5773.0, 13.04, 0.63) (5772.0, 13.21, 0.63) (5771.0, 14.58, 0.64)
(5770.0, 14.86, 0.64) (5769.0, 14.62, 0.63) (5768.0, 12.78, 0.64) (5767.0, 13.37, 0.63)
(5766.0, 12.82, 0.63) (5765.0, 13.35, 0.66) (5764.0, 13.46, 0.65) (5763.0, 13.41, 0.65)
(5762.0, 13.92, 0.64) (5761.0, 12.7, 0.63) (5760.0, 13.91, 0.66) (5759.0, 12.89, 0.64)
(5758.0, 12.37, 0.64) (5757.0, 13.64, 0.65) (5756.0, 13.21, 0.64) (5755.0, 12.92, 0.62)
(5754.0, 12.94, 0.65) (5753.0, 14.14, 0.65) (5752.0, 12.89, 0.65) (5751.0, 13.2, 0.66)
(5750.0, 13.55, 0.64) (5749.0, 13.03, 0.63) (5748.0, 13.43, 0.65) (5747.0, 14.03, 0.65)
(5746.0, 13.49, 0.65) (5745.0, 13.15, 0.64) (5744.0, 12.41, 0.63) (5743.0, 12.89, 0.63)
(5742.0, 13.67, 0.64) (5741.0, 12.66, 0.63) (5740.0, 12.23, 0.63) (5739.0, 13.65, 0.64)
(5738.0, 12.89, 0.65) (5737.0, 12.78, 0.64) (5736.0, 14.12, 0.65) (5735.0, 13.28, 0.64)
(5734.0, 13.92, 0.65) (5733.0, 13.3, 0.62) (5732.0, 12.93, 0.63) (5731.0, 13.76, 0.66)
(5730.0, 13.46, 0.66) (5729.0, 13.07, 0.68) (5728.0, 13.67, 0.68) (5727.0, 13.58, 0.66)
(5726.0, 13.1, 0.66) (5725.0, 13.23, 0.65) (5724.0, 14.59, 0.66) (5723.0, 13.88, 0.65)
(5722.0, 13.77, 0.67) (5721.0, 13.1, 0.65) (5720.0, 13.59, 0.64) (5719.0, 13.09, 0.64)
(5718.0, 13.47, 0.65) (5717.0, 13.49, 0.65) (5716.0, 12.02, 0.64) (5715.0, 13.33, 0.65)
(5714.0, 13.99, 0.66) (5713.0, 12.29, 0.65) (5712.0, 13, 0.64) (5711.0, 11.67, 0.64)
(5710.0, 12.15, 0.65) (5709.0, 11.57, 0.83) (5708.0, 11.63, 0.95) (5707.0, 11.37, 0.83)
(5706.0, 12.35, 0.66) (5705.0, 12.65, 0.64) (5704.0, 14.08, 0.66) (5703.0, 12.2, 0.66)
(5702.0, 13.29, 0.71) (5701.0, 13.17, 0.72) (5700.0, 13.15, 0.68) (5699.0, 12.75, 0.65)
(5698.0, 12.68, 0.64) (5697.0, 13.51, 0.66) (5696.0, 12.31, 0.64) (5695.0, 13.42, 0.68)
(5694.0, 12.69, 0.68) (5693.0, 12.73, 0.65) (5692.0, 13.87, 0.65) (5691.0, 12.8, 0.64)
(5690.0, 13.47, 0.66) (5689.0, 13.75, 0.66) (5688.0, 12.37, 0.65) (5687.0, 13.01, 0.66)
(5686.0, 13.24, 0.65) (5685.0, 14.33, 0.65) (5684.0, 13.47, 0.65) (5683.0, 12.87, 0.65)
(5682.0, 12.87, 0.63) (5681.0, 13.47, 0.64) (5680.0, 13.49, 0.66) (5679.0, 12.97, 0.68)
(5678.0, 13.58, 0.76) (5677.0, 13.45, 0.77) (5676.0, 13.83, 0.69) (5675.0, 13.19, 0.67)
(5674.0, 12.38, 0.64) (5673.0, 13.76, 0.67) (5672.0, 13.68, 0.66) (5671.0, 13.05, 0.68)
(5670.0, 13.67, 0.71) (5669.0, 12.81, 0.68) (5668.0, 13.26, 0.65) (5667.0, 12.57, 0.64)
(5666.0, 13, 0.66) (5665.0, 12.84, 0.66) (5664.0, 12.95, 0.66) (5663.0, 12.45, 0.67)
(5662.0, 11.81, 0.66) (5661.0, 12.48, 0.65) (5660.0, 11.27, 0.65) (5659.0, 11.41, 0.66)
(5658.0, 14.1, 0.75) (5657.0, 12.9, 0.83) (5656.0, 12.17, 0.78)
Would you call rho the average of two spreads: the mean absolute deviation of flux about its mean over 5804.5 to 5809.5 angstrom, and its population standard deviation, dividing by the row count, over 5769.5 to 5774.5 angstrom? 0.6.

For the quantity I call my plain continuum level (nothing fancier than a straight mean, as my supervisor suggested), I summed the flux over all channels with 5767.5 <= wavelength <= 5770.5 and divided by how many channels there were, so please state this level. 14.1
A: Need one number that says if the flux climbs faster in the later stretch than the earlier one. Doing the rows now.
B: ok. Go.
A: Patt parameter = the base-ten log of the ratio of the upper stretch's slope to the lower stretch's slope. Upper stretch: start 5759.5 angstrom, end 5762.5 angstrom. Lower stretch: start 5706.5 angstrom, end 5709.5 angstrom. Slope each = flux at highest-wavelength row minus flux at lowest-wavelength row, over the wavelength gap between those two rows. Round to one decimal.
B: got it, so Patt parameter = -1.3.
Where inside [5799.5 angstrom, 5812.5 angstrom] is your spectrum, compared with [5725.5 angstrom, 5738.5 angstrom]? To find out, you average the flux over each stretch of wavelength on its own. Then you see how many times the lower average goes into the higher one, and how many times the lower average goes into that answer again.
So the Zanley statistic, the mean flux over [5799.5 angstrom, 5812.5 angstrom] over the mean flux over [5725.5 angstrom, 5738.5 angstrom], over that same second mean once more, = 0.075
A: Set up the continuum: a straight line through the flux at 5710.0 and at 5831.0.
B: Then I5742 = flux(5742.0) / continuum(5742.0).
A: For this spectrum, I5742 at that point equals 1.08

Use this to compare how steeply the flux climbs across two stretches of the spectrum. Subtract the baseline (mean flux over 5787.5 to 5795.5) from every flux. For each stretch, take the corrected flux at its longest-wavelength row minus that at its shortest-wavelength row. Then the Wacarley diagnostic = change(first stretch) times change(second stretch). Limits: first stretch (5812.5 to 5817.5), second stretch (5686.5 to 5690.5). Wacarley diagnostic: 0.2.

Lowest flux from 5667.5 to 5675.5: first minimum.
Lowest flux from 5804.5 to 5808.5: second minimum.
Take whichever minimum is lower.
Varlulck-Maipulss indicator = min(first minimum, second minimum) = 12.4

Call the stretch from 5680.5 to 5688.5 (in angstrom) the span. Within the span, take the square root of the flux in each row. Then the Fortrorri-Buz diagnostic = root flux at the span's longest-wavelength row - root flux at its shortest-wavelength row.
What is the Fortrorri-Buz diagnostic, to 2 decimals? -0.15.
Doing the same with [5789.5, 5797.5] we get 0.16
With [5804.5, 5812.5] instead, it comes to -0.05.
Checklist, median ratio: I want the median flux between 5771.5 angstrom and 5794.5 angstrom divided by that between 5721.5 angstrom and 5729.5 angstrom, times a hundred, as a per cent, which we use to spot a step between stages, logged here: 96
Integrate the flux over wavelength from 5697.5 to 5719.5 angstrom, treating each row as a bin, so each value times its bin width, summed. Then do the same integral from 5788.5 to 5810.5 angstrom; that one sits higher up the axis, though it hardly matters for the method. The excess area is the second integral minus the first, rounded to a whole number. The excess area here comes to 17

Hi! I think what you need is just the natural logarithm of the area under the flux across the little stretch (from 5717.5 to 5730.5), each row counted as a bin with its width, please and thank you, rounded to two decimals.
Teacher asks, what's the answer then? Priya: 5.17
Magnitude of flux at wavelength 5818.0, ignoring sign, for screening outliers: 13.5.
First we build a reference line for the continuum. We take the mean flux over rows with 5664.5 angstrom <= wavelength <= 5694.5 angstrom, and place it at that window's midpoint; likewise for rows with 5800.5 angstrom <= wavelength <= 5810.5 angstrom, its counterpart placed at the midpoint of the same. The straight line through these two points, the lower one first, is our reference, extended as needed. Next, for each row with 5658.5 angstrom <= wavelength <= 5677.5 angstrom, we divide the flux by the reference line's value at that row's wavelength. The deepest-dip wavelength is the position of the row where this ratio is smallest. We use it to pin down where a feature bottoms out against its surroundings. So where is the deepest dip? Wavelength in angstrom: 5660.0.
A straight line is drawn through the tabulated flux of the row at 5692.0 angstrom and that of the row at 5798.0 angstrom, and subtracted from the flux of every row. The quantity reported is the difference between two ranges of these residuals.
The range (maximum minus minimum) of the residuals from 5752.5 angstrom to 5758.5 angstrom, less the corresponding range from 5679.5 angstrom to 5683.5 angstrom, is 1.16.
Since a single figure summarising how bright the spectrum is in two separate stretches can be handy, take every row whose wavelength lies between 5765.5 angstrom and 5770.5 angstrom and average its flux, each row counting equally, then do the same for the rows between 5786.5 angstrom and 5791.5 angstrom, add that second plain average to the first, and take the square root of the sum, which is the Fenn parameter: 5.14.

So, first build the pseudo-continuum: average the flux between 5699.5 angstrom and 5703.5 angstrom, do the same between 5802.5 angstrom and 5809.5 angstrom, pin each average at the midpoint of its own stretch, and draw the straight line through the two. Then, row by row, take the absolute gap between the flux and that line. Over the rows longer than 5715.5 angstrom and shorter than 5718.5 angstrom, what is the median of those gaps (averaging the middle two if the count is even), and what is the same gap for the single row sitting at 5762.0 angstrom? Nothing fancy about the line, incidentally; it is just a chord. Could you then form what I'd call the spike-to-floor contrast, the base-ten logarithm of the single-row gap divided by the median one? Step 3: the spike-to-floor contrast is 0.17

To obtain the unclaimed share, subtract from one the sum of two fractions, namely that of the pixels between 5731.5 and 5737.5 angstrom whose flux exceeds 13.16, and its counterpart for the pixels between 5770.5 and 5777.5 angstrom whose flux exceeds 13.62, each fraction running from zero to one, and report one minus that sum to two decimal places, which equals 0.19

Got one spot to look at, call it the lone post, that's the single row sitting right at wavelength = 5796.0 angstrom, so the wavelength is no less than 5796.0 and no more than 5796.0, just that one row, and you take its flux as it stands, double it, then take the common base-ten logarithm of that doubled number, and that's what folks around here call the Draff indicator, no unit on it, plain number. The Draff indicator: 1.45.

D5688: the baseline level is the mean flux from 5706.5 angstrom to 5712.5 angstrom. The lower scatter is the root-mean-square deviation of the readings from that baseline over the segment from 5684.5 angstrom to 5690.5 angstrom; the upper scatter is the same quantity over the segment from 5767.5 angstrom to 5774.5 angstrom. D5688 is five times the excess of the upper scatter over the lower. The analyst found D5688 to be 2.2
